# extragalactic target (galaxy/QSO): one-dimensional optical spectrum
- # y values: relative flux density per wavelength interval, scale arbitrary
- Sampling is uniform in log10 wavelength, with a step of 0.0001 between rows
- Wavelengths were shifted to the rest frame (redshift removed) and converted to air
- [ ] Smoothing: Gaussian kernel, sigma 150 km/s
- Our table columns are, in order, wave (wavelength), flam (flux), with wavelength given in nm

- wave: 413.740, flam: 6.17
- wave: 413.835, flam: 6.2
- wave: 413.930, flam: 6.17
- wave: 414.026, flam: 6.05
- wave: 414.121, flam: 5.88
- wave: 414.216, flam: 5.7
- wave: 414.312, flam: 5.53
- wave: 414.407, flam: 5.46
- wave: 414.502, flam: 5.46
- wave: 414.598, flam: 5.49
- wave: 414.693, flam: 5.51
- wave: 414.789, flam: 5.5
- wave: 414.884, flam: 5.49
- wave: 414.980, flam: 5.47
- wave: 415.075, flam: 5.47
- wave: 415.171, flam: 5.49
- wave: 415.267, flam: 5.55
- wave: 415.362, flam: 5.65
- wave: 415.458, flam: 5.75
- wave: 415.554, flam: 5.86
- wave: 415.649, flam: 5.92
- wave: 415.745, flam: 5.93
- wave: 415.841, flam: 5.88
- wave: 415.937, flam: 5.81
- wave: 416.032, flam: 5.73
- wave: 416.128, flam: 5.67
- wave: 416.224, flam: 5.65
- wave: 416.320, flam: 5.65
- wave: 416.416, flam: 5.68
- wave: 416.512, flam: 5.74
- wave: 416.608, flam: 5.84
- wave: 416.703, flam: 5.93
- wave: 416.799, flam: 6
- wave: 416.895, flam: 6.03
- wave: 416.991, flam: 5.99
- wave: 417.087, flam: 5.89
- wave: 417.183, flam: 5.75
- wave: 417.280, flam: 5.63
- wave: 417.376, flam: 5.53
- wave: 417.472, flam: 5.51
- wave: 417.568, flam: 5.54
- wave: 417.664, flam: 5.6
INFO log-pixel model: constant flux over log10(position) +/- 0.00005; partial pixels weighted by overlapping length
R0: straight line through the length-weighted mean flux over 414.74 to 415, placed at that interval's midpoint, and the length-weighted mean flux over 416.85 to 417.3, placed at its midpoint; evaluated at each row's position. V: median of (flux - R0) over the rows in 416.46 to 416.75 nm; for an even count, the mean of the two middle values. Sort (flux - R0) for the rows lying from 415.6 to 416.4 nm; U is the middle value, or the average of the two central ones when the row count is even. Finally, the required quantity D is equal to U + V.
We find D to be 0.16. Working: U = 0.10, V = 0.06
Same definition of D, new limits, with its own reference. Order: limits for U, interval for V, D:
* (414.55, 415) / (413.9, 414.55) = 0.37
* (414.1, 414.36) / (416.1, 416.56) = 0.27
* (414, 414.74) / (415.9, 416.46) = 0.06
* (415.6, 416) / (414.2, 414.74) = 0.33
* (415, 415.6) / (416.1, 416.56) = -0.02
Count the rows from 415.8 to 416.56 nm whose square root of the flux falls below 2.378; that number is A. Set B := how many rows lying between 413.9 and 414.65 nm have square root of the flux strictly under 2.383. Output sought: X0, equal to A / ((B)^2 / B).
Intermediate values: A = 2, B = 4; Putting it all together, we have 0.5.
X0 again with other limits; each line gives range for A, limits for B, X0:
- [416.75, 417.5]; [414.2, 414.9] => 0.4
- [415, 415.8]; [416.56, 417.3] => 4.0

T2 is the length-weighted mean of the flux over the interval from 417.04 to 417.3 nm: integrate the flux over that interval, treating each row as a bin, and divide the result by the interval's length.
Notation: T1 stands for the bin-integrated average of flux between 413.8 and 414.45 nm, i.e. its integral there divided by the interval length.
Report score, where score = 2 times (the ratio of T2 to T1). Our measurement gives 1.96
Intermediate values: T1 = 5.85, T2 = 5.75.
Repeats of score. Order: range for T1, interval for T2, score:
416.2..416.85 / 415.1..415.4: 1.92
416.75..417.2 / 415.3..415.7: 1.95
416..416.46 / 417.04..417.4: 2.01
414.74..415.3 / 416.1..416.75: 2.09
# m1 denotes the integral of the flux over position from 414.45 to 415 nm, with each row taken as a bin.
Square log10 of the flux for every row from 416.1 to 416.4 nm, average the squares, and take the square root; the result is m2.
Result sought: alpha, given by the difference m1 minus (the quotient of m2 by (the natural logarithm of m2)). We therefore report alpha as 5.7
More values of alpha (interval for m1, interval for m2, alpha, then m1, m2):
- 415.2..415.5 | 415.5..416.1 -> 4.6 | 1.7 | 0.768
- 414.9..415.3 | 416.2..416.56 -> 4.9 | 2.2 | 0.754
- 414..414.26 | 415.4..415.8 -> 4.4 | 1.5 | 0.768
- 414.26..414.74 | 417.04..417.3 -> 5.4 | 2.6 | 0.760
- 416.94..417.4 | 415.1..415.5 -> 5.2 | 2.7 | 0.749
